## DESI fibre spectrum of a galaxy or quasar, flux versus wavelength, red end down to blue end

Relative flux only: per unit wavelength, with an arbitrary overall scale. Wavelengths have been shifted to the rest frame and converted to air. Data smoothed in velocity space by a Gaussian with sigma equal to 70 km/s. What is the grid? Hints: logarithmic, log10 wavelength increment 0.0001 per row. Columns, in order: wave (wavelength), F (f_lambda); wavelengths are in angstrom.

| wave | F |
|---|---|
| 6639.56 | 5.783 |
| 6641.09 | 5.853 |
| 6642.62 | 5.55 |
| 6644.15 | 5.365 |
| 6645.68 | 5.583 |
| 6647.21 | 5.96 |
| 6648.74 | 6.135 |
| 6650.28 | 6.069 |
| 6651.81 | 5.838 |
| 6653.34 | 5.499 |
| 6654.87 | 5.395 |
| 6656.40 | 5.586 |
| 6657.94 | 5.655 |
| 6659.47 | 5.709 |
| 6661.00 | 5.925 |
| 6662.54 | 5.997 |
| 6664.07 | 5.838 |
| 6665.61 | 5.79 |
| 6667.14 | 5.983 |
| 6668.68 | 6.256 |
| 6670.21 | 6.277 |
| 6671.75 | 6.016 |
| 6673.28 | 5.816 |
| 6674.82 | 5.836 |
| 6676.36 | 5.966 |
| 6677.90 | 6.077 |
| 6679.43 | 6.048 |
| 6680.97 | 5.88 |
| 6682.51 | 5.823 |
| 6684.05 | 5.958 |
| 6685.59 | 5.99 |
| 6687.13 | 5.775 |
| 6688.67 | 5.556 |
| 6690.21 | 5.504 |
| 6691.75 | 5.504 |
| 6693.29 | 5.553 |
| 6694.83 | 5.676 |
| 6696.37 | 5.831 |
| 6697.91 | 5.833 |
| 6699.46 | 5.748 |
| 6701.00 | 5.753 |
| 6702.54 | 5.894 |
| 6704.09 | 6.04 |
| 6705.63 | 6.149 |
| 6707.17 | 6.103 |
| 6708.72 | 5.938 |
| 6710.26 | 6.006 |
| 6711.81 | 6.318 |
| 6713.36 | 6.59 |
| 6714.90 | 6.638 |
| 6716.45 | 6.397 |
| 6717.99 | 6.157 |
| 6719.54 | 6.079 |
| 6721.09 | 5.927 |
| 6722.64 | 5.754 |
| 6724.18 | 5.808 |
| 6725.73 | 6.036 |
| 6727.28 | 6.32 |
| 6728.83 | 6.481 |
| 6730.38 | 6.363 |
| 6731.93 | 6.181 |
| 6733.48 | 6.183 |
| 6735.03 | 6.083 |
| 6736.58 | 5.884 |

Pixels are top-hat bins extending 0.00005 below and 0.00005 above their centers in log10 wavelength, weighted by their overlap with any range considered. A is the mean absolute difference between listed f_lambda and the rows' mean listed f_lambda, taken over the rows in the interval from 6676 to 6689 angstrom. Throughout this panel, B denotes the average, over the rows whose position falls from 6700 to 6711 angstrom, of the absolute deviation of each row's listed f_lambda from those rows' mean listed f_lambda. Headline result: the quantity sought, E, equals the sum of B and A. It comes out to 0.227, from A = 0.12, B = 0.10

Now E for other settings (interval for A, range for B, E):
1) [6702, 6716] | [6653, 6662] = 0.354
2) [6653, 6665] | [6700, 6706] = 0.302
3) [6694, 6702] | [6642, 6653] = 0.297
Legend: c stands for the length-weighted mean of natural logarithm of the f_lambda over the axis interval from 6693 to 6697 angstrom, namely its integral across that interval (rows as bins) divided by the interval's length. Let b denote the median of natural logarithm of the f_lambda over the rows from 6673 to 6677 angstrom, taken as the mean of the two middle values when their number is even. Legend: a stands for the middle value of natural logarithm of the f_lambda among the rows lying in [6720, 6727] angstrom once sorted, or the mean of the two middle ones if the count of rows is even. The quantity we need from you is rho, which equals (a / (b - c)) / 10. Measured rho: 7.7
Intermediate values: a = 1.77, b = 1.76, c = 1.74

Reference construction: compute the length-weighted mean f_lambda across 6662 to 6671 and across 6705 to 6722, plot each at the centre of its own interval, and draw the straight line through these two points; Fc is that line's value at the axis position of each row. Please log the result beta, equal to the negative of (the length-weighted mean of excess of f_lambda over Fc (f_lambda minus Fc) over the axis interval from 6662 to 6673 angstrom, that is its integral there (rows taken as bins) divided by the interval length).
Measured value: 0.01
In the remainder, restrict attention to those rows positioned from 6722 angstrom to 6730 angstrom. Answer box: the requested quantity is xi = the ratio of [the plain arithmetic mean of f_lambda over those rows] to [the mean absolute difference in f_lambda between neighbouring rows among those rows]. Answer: 33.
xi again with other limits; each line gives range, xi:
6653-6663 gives 48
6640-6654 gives 24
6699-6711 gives 61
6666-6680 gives 46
